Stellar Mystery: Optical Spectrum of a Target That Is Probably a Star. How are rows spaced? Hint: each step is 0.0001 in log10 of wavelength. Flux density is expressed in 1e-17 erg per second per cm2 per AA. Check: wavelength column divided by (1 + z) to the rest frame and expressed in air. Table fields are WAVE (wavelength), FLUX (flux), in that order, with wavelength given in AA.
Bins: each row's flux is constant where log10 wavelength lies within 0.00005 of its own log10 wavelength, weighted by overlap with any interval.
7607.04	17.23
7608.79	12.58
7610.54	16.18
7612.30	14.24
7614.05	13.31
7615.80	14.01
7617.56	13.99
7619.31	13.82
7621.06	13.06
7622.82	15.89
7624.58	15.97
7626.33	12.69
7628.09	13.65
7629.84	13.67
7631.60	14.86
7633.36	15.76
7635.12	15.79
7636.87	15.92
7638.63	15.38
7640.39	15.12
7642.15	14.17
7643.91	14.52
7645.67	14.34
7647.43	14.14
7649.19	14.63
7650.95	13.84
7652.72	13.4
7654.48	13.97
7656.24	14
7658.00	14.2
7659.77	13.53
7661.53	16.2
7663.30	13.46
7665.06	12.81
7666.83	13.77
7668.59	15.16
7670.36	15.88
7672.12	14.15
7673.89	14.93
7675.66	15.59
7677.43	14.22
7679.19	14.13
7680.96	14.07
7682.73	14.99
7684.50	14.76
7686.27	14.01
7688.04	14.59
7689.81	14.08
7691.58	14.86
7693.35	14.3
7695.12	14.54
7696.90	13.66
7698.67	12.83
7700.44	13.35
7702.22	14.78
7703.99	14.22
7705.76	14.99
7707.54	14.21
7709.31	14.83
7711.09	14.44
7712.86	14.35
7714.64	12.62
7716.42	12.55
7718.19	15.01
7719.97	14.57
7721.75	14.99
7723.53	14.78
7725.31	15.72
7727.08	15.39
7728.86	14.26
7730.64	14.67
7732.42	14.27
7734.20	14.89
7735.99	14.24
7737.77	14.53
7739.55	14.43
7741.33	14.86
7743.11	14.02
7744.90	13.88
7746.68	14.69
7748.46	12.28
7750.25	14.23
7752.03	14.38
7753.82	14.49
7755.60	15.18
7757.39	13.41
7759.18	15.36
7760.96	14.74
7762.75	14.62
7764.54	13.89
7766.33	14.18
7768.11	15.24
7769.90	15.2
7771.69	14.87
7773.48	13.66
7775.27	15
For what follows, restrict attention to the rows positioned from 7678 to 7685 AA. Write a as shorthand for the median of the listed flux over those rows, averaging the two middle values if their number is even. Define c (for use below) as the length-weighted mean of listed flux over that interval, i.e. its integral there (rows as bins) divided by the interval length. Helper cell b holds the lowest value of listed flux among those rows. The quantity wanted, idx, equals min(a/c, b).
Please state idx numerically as 1.00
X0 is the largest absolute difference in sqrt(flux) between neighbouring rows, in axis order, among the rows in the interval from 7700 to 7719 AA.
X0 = 0.33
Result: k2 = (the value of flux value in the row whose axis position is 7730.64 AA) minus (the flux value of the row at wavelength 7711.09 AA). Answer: 0.2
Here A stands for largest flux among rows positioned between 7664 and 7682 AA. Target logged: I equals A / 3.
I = 5.29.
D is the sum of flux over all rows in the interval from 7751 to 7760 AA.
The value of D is 73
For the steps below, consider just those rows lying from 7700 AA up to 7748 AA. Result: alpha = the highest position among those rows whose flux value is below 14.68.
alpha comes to 7744.90 AA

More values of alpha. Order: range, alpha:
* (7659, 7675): 7672.12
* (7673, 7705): 7703.99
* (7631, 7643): 7642.15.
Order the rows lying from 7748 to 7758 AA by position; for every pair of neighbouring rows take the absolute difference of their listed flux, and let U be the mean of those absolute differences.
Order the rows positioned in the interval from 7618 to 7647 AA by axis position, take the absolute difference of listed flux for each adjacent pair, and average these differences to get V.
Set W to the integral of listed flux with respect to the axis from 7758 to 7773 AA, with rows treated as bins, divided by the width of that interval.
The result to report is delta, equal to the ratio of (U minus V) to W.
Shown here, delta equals 0.01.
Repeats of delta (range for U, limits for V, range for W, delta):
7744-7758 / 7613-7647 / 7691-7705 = 0.03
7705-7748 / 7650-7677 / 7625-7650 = -0.03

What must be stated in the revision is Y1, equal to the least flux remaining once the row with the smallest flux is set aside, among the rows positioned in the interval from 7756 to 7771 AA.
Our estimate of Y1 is 13.89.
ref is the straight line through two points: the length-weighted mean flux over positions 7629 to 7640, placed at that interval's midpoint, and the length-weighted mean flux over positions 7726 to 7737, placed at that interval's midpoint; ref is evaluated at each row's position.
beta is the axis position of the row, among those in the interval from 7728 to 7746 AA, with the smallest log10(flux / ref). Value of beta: 7744.90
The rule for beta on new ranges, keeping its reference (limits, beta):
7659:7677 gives 7665.06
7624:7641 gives 7626.33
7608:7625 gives 7608.79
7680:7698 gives 7696.90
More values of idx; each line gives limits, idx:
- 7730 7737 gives 1.00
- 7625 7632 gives 0.99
